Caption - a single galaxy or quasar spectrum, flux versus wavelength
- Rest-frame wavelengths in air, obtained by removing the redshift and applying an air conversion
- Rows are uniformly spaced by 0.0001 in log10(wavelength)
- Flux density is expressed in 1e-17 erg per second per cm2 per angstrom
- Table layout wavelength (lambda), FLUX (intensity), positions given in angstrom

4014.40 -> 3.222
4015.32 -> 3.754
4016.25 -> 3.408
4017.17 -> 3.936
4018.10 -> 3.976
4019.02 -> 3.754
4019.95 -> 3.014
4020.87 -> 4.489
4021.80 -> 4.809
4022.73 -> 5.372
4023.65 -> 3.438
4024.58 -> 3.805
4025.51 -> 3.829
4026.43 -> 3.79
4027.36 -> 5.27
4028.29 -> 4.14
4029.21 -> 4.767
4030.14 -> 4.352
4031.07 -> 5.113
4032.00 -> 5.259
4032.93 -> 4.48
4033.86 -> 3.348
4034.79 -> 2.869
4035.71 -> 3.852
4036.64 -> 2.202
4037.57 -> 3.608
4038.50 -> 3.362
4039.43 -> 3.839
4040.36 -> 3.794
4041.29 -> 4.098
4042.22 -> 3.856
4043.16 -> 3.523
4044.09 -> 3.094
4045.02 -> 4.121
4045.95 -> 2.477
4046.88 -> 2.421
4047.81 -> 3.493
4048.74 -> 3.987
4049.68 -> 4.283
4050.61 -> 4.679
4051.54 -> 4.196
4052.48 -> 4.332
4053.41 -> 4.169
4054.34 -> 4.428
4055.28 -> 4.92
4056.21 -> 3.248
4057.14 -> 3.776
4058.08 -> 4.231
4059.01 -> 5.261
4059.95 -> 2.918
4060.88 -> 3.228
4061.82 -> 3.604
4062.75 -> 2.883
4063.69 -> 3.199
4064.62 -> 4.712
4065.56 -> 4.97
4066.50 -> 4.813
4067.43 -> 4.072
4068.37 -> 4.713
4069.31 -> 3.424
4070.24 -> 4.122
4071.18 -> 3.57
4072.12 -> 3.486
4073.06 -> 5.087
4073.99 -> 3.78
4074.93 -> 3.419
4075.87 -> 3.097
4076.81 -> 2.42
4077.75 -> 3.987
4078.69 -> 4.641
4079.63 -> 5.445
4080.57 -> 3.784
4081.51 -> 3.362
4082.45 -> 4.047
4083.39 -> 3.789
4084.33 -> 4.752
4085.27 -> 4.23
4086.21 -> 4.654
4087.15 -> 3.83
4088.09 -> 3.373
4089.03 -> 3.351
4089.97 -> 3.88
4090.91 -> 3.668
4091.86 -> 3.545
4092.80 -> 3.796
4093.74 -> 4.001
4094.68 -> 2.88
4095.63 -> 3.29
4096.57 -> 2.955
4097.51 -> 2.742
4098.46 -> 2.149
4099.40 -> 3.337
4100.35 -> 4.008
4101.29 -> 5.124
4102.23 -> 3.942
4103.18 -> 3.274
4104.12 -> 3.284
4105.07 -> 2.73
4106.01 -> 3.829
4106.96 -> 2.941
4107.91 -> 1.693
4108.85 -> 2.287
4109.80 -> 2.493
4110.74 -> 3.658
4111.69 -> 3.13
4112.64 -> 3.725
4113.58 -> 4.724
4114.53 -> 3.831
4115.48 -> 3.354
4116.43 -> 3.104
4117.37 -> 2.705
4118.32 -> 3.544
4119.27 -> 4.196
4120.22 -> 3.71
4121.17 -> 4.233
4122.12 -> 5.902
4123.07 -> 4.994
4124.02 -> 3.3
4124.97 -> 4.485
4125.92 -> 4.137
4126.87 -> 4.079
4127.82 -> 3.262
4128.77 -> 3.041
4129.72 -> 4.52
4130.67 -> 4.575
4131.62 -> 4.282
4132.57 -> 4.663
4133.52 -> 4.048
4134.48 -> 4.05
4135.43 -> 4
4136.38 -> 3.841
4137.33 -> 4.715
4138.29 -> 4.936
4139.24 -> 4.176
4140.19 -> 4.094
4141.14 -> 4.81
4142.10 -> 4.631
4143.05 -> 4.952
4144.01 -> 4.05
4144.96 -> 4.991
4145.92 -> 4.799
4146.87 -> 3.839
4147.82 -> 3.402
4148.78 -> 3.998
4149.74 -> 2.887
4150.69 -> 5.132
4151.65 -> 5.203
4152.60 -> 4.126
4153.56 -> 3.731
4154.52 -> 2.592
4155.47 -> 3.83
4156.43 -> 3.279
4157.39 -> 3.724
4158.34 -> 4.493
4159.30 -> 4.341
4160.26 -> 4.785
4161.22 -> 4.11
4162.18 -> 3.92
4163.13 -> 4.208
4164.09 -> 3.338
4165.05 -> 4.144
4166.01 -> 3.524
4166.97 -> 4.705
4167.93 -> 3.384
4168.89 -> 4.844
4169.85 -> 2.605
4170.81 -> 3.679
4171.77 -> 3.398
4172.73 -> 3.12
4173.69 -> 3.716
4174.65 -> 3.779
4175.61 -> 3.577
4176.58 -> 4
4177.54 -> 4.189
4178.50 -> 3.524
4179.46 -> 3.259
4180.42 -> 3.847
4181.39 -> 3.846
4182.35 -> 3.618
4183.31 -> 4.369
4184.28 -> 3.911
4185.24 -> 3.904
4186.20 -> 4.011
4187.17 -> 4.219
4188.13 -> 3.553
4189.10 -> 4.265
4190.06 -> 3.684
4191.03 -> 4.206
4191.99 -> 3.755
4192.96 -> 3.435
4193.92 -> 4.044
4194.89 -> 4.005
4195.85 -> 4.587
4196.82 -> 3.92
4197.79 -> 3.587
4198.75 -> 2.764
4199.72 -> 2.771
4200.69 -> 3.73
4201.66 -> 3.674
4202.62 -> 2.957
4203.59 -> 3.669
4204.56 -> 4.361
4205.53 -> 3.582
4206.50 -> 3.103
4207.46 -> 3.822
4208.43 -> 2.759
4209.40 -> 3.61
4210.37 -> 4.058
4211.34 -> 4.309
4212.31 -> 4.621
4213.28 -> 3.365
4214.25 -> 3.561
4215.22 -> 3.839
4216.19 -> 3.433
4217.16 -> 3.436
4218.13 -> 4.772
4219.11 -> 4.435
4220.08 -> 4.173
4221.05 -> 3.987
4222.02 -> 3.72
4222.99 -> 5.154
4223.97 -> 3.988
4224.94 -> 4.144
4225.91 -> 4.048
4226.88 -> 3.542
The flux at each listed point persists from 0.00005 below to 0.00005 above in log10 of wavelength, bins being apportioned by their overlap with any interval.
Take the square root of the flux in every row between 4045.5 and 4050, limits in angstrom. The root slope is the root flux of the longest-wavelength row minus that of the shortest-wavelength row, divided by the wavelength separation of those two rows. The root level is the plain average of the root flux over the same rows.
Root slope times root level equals 0.24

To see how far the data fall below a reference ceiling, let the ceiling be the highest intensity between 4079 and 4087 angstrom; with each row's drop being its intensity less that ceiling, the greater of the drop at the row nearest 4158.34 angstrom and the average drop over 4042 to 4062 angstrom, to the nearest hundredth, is -0.95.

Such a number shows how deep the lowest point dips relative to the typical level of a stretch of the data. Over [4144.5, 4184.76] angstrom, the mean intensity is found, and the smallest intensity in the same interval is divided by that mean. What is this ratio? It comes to 0.66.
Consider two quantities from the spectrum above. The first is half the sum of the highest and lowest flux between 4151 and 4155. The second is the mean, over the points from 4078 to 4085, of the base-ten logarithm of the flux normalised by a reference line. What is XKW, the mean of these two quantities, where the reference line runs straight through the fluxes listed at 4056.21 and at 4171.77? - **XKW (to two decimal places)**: 2.00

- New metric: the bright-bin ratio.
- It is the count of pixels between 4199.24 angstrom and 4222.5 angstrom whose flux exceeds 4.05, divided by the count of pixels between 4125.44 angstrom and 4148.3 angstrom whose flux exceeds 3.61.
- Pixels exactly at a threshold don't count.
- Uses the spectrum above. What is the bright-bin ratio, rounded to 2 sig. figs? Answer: 0.33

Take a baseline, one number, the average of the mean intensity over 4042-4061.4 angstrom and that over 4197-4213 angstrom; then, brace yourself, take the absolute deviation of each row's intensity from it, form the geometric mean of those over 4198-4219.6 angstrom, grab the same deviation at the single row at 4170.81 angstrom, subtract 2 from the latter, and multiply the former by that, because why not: -0.6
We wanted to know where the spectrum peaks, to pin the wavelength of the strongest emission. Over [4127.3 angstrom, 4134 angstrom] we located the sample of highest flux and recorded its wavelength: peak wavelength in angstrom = 4132.57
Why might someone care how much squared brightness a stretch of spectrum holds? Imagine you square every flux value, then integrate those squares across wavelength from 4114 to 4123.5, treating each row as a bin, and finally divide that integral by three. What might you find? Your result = 52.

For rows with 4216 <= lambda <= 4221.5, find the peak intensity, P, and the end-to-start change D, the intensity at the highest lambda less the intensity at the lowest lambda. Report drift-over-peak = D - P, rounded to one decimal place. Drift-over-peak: -4.2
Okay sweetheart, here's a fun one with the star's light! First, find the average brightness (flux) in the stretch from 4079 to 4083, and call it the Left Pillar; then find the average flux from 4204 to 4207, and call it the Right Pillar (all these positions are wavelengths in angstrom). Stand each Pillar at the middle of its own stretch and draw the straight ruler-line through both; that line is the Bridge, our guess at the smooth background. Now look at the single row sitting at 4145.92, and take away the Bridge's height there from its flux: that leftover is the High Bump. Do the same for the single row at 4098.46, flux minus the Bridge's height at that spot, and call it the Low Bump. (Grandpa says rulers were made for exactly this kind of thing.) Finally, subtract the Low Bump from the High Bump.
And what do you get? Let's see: 2.8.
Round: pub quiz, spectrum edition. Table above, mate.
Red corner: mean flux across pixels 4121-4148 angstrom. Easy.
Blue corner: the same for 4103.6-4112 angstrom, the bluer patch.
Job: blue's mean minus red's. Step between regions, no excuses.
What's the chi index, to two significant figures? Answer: -1.4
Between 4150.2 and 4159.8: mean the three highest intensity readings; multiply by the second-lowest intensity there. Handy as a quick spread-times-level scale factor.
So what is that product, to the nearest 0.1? 16.2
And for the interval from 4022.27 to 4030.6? 19.5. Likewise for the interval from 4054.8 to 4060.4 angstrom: 15.6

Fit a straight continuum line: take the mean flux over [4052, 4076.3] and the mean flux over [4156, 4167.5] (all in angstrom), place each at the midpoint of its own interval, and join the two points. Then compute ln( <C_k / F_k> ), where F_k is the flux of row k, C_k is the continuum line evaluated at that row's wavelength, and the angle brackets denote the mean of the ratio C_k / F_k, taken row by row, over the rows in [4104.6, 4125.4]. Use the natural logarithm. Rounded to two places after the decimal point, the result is 0.19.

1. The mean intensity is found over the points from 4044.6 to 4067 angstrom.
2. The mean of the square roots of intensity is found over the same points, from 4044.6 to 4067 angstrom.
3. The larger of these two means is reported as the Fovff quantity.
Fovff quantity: 3.93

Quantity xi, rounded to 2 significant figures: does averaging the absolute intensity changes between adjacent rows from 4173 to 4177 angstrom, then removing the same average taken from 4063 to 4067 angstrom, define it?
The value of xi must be -0.41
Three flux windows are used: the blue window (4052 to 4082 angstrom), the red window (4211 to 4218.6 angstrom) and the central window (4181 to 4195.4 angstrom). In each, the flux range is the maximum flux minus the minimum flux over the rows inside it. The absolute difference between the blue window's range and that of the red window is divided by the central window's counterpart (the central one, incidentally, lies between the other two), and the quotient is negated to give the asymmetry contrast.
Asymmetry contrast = -1.73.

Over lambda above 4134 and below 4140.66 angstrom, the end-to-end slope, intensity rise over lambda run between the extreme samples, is 0.0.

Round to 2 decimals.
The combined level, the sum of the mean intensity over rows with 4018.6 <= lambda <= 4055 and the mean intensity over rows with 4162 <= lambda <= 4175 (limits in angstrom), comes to 7.68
